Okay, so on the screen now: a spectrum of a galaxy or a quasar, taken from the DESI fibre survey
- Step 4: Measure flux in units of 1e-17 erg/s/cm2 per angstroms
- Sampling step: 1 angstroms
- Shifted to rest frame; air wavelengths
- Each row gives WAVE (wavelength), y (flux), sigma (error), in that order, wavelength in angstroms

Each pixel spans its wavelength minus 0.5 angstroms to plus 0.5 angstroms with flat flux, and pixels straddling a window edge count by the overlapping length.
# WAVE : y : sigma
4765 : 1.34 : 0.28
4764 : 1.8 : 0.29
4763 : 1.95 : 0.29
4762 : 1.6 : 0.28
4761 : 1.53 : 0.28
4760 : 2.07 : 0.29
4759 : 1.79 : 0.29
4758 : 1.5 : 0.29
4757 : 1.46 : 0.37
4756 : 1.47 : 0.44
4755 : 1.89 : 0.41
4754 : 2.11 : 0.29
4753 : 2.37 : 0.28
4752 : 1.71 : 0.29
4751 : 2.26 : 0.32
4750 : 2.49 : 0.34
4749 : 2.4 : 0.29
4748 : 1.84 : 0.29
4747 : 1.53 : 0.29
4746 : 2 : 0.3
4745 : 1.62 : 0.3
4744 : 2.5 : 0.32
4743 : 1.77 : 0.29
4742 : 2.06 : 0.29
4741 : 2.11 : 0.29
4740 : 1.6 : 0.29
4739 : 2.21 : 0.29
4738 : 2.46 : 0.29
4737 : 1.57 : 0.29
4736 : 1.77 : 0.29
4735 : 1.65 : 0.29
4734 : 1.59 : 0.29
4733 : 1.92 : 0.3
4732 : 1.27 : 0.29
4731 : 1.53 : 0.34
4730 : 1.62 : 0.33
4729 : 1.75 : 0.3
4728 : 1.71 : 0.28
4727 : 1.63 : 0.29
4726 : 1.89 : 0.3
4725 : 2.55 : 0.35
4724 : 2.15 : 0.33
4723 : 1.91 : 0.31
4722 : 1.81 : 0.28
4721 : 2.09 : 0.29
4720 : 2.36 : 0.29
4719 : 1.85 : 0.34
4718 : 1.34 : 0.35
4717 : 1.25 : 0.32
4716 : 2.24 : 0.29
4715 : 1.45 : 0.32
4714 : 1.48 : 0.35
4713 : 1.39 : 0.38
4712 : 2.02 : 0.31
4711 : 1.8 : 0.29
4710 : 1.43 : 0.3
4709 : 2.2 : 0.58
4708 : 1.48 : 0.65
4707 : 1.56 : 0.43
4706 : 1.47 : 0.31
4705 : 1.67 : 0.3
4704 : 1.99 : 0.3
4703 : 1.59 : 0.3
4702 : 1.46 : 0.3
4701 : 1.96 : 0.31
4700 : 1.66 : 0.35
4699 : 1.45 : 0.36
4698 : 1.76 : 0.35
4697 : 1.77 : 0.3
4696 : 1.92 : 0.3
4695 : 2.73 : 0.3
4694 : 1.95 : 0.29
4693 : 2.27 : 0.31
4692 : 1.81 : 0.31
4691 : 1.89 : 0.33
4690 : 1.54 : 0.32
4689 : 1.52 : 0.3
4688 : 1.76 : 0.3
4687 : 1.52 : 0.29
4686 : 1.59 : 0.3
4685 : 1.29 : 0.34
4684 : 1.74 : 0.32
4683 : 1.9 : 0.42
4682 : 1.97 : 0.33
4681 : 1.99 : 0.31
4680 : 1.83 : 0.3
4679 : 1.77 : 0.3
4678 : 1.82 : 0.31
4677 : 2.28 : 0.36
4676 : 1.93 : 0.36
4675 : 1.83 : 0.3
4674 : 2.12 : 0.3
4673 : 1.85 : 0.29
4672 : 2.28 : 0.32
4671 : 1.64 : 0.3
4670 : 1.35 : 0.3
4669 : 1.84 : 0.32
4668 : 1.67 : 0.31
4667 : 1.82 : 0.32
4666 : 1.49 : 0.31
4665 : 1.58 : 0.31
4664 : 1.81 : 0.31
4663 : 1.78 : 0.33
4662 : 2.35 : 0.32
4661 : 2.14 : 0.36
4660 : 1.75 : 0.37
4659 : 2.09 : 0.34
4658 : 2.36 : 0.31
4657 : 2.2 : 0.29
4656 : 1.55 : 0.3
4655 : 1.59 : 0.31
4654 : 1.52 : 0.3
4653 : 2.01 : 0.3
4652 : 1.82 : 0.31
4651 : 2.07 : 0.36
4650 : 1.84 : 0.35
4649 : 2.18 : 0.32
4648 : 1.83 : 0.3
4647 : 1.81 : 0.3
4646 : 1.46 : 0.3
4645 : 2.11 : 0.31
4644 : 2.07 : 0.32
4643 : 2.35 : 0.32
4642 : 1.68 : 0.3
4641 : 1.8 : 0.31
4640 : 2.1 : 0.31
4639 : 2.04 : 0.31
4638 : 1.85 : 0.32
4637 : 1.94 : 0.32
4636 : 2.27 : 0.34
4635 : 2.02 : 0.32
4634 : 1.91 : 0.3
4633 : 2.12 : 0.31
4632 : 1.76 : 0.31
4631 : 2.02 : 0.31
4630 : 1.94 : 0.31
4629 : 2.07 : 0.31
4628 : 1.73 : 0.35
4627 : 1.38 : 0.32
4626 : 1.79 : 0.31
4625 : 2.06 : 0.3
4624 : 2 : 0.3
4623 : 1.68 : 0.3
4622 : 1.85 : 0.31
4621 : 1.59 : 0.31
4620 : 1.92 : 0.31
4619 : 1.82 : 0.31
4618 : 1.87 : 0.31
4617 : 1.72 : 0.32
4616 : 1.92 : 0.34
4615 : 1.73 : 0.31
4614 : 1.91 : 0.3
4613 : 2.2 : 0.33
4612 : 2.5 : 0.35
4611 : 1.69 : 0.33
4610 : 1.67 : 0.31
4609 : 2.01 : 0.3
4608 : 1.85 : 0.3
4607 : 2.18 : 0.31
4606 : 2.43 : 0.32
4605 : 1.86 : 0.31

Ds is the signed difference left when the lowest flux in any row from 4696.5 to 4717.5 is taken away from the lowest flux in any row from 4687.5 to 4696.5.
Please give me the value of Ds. 0.27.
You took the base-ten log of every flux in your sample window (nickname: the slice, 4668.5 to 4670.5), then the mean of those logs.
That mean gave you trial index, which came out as 0.20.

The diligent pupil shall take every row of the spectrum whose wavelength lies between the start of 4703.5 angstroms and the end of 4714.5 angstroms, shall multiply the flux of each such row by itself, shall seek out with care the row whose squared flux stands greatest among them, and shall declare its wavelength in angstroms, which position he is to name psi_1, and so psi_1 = 4709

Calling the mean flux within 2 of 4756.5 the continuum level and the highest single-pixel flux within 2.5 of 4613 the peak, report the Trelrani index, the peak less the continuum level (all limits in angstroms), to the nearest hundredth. 0.92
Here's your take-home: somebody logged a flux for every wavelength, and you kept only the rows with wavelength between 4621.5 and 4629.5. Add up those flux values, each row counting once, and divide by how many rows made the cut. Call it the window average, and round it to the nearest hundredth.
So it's 1.82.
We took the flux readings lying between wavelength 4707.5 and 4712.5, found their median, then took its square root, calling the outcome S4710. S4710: 1.34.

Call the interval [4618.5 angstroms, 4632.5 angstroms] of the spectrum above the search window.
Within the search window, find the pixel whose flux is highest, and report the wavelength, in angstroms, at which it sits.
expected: 4629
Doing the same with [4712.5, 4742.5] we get 4725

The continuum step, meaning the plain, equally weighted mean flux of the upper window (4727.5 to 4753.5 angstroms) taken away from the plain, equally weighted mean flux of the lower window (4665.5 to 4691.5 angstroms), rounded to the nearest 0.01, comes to -0.12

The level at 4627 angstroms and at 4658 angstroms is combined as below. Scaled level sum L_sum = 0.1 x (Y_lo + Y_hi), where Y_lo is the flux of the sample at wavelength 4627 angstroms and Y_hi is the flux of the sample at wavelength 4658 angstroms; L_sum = 0.374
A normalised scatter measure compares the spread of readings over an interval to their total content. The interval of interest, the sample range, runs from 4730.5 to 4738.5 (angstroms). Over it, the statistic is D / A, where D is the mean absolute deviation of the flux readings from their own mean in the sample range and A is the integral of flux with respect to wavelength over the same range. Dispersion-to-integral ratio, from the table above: 0.018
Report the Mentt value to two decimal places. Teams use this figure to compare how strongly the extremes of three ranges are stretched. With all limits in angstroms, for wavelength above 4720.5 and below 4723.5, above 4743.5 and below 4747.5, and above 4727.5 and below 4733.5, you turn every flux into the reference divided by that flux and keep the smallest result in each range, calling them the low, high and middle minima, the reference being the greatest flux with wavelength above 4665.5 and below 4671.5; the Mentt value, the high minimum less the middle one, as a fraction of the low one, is -0.25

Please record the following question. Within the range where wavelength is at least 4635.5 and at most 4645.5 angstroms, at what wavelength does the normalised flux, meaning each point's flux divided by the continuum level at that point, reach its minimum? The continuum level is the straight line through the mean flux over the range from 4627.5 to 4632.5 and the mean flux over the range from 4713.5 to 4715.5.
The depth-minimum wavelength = 4642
